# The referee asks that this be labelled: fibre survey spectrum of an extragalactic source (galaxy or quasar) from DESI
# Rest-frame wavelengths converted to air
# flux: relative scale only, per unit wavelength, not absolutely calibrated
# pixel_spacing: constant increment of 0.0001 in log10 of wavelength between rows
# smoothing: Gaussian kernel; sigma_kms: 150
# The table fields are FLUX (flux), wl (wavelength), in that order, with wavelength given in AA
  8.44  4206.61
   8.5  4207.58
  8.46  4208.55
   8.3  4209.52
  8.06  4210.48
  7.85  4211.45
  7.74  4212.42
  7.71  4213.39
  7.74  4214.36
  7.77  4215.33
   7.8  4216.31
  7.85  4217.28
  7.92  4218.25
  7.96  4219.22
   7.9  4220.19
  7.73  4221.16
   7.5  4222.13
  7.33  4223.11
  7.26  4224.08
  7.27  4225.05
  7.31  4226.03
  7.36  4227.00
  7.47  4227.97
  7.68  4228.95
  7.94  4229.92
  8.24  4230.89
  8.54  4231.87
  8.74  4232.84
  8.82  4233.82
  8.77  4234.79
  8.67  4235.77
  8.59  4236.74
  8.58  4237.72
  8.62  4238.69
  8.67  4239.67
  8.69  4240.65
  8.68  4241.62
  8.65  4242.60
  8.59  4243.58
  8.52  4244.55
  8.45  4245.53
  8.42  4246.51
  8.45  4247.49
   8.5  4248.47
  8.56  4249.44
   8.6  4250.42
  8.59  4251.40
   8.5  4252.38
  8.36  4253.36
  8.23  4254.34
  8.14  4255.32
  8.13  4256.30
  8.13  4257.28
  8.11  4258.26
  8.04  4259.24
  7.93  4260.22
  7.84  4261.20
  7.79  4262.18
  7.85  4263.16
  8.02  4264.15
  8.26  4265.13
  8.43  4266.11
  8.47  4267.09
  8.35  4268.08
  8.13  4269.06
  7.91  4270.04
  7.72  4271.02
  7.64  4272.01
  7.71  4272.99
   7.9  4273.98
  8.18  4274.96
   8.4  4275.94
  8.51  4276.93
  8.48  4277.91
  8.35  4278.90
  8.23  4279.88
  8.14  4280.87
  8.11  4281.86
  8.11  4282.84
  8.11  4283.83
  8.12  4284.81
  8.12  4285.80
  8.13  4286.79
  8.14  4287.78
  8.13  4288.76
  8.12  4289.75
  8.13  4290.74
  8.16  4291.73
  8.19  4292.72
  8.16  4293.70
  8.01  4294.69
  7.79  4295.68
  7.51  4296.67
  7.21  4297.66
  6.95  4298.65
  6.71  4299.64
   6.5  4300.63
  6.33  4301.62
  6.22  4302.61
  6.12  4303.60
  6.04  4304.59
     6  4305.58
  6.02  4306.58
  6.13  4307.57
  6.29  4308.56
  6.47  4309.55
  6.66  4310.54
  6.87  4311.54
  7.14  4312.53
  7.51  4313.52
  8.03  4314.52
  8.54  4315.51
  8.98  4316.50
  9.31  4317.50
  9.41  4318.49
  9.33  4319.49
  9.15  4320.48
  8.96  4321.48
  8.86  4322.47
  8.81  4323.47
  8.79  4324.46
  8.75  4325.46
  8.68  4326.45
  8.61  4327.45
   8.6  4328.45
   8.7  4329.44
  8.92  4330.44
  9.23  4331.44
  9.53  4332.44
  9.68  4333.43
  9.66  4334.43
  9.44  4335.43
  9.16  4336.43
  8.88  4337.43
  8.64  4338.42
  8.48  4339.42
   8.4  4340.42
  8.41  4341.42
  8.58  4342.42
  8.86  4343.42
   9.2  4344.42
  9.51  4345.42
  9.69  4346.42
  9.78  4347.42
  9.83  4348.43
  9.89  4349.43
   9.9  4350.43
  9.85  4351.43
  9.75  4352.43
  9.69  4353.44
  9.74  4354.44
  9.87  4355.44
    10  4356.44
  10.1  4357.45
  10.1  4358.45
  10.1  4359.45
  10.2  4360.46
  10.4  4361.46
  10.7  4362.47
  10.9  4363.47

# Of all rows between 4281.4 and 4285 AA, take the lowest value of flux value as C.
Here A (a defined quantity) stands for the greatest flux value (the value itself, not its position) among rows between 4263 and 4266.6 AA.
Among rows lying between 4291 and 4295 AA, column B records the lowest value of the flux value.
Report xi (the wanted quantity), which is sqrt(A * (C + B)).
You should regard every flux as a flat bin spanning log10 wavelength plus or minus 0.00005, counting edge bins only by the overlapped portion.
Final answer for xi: 11.7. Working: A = 8.43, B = 8.01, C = 8.11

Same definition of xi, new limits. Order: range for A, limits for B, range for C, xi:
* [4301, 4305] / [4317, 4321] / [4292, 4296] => 10.4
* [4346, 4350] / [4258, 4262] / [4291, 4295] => 12.5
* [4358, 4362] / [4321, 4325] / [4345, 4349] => 13.8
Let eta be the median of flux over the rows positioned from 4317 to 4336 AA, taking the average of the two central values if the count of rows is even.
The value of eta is 8.96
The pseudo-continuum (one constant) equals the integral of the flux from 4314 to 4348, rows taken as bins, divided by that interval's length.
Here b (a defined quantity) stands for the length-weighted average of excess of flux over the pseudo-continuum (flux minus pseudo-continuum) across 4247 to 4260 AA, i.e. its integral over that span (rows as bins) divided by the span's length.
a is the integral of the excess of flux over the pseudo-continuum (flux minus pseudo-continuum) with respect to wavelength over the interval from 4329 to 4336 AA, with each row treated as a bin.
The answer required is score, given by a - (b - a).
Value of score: 5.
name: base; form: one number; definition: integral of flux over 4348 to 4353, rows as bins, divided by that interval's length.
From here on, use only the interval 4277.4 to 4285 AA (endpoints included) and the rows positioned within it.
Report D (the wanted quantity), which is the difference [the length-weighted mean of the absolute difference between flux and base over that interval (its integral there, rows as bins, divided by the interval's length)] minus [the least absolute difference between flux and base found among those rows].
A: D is 0.27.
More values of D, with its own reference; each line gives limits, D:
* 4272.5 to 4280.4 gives 0.29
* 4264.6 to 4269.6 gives 0.15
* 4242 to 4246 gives 0.09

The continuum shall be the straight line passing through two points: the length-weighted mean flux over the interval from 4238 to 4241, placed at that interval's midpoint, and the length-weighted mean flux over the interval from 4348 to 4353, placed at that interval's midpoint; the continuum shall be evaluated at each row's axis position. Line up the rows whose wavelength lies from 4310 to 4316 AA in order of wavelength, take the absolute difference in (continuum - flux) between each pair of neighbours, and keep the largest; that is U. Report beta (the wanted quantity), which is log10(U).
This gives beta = -0.29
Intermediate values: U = 0.51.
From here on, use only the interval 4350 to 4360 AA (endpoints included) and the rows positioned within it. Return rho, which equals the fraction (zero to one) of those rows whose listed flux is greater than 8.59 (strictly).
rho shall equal 1.00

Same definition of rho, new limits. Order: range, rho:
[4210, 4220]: 0.00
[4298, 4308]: 0.00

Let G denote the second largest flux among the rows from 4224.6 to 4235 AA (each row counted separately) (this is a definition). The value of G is 8.77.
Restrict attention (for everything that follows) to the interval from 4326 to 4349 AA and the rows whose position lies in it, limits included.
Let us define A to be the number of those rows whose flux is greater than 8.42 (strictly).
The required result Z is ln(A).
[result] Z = 3.0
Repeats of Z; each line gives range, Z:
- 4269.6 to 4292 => 0.7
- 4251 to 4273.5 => 1.4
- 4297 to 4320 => 1.6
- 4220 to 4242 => 2.4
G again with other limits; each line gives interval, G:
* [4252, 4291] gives 8.5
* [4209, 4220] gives 8.06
